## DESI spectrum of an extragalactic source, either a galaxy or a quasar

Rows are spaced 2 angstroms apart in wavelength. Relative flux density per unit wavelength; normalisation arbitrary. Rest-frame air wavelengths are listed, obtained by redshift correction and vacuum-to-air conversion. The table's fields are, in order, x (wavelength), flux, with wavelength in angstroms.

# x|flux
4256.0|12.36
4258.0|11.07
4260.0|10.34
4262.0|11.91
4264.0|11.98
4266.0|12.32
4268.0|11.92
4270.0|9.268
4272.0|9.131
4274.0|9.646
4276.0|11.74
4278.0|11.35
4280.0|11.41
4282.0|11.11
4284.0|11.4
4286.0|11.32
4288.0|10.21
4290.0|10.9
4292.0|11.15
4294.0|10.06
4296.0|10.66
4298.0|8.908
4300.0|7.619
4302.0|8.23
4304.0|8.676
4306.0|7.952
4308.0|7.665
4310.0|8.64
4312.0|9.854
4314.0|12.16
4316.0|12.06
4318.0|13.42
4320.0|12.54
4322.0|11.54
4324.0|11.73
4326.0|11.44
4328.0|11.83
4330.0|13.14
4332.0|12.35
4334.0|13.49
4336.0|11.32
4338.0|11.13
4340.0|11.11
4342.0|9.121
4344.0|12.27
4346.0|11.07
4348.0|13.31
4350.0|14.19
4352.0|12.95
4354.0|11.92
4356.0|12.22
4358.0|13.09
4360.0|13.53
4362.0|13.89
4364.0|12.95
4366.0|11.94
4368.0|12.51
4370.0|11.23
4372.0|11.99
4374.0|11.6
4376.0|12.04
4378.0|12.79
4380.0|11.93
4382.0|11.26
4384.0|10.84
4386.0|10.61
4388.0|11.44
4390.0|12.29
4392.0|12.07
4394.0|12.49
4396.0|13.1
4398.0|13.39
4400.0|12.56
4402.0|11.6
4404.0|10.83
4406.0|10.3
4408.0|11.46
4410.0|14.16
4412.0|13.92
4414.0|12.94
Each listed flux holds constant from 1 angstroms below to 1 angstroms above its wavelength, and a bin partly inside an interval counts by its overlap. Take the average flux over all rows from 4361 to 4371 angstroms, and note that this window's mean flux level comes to 12.5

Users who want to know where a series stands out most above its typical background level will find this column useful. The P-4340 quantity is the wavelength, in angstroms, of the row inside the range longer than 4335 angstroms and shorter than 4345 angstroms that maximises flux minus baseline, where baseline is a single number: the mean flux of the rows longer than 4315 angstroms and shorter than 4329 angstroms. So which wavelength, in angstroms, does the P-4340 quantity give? 4344.0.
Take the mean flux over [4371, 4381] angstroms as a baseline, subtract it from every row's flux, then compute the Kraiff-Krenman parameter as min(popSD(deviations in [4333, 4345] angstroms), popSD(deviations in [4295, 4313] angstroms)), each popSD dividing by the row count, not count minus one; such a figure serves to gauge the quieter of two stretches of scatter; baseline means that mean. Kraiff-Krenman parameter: 0.96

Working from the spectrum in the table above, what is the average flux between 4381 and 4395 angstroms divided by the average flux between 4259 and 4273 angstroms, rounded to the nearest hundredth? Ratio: 1.05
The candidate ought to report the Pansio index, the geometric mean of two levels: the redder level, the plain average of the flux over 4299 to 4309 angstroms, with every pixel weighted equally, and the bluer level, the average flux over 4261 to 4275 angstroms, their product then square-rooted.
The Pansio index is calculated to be 9.3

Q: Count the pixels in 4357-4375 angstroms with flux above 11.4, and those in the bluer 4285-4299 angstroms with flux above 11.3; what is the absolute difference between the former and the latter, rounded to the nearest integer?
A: 7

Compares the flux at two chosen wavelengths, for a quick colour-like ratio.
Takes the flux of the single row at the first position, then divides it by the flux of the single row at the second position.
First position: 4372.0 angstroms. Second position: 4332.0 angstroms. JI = 0.97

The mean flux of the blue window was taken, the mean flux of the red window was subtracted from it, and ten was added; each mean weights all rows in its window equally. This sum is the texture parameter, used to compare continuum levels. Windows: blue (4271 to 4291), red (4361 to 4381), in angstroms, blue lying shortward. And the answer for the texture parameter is 8.5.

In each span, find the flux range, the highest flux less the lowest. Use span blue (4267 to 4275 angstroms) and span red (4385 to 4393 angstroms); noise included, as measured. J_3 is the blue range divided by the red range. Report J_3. 1.7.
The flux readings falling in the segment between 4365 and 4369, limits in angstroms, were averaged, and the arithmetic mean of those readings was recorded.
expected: 12.2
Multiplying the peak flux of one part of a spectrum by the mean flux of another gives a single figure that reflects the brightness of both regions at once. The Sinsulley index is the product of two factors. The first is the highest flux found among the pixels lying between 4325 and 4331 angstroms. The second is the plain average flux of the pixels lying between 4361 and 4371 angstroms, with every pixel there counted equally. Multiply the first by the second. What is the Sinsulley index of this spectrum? 164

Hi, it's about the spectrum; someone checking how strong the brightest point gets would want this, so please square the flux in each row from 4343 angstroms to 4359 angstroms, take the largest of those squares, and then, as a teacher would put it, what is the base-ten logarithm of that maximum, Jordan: 2.30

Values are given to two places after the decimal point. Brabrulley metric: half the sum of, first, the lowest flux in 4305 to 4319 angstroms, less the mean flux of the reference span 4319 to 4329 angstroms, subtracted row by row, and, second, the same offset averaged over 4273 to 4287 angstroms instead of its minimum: -2.41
